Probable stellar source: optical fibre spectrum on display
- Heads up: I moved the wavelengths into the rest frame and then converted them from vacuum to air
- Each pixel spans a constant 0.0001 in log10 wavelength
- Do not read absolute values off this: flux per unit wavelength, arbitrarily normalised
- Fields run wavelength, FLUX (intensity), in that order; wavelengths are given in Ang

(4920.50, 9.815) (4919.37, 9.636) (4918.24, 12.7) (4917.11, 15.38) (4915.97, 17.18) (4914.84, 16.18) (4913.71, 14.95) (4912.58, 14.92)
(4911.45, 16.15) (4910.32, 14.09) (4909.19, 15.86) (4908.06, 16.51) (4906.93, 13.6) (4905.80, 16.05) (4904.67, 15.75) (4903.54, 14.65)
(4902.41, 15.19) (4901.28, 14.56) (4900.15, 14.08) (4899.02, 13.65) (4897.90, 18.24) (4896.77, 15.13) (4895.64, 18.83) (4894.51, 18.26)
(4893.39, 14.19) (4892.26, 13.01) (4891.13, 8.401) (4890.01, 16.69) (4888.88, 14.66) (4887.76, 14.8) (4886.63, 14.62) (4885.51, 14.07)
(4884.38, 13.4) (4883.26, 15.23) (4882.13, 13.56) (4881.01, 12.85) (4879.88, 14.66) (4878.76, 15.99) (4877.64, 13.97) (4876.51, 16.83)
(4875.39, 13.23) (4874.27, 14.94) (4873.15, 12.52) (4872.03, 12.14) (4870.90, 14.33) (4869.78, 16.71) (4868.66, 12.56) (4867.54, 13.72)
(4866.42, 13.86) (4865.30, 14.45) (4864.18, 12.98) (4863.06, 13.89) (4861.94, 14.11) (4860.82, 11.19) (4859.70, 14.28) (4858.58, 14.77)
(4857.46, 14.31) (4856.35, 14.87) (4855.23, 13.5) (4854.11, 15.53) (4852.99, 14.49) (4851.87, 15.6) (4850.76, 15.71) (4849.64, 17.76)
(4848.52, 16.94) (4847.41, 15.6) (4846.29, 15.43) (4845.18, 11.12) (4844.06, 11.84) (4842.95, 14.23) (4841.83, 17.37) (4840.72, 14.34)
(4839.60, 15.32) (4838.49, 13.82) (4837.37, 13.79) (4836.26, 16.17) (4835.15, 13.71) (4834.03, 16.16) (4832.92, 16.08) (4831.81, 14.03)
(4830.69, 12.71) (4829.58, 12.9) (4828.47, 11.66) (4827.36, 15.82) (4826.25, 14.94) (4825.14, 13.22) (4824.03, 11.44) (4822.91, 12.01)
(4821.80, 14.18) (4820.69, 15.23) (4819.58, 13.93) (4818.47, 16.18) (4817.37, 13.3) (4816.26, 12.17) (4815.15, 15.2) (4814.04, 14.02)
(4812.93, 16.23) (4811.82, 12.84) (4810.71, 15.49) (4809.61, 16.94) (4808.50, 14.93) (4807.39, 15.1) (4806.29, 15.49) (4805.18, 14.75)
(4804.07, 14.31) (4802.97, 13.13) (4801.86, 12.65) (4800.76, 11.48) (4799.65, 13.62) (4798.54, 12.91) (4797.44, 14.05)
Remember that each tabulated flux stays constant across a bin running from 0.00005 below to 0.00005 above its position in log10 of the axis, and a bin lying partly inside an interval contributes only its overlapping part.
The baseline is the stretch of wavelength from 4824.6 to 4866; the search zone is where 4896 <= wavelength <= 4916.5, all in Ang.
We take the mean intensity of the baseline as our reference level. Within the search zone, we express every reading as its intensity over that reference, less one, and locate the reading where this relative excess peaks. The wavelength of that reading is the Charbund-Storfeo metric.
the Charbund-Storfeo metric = 4897.90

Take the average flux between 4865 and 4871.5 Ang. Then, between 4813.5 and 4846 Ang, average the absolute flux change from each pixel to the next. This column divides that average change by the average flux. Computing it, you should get 0.120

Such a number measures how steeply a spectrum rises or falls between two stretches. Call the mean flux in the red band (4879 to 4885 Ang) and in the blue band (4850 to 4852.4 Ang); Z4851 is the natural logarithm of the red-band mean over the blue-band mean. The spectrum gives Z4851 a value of -0.12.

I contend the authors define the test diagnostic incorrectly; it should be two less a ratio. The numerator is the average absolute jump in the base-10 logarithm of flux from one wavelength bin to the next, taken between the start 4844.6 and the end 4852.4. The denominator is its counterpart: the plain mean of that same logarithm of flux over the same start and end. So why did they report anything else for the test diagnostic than 1.963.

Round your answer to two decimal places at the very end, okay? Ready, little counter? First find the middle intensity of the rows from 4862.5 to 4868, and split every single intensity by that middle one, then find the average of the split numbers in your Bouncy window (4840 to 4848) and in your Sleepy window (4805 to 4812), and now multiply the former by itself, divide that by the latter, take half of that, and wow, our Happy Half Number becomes 0.49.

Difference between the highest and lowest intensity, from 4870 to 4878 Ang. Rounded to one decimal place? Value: 4.7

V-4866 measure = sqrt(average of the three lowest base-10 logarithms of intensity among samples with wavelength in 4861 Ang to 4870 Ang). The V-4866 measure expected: 1.057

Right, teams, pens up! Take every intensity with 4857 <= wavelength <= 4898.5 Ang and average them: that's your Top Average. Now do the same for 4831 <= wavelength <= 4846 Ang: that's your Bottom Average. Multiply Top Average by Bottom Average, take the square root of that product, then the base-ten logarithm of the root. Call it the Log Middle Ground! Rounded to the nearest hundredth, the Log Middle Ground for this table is 1.16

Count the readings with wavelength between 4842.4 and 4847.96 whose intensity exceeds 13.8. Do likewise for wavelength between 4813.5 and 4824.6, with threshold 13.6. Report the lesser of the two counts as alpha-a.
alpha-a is 3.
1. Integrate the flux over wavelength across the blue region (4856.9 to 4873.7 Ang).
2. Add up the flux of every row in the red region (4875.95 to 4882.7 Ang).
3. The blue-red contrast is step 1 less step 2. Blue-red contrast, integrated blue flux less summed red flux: 143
